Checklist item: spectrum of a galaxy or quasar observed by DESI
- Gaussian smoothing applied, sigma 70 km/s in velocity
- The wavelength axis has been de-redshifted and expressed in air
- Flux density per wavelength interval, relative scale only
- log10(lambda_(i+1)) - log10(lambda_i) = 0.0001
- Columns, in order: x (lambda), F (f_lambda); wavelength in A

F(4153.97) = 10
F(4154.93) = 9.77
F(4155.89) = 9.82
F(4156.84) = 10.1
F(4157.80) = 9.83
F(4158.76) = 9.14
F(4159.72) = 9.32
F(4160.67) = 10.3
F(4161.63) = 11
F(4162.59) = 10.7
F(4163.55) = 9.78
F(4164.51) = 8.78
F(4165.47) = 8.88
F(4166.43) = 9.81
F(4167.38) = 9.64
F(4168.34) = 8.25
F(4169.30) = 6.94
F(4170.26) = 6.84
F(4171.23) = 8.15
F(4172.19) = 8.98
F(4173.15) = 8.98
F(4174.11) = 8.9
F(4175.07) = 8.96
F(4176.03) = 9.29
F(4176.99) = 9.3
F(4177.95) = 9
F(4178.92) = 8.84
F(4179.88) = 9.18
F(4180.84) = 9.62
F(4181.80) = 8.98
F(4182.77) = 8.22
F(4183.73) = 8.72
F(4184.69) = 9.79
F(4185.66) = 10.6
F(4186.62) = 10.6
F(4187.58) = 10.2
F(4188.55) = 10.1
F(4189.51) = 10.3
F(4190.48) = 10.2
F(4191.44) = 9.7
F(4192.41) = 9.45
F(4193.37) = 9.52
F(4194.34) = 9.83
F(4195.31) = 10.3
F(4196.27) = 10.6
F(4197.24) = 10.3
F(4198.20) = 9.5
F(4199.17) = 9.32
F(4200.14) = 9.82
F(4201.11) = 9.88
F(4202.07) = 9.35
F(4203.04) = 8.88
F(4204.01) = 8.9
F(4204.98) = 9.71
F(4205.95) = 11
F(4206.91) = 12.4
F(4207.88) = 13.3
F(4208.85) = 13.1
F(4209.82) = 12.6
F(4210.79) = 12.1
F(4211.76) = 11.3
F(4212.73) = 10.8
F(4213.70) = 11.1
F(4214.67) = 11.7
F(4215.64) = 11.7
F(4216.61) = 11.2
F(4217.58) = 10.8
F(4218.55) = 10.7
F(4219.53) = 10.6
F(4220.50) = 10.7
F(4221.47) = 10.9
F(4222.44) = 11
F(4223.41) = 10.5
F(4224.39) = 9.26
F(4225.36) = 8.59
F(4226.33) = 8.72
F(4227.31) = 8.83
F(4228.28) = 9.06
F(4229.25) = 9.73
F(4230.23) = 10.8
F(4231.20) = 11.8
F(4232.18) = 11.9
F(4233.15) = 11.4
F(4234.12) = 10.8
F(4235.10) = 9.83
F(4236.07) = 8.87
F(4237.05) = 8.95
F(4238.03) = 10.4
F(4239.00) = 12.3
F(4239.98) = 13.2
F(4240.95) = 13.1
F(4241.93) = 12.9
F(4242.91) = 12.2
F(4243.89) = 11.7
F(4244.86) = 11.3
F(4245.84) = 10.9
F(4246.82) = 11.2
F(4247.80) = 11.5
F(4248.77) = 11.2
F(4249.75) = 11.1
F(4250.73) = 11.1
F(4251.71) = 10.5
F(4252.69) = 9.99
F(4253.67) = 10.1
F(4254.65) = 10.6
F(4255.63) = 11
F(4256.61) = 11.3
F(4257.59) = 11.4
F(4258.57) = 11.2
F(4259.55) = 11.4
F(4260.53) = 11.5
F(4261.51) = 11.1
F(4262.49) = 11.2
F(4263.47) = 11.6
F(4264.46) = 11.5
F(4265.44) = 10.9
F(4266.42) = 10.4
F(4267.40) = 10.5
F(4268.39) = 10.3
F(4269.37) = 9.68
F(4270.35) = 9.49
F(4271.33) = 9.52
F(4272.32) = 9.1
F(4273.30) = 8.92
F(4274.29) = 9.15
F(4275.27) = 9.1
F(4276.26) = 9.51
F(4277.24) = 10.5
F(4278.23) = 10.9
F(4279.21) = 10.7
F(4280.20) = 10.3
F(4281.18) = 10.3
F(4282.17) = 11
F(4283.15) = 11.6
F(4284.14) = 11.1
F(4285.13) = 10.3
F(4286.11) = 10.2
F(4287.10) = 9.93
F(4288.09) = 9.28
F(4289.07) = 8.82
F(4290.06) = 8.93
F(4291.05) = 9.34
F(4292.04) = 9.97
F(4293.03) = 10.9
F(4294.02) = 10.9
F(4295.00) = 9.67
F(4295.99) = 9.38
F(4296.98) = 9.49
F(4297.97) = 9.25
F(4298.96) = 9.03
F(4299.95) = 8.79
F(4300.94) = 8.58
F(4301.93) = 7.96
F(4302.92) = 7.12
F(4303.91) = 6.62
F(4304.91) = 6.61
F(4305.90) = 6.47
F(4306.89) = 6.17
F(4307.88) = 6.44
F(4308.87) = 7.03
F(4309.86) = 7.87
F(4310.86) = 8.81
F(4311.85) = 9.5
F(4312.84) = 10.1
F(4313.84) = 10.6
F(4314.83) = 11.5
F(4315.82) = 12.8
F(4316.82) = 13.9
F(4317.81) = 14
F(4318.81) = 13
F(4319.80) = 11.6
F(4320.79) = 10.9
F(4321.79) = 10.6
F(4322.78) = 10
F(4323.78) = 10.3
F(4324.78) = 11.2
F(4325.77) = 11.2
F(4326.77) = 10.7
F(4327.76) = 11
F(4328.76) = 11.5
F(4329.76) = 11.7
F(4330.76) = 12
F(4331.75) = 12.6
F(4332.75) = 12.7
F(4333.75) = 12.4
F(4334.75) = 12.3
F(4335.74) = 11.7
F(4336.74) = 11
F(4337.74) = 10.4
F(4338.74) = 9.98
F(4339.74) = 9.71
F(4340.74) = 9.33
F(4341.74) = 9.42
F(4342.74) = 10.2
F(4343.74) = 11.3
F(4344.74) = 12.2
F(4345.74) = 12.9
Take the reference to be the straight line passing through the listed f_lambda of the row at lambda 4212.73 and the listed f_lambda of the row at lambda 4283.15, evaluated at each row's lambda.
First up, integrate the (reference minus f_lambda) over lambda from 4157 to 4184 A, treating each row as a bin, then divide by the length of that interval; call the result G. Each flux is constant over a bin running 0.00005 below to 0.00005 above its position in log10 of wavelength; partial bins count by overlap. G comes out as 1.2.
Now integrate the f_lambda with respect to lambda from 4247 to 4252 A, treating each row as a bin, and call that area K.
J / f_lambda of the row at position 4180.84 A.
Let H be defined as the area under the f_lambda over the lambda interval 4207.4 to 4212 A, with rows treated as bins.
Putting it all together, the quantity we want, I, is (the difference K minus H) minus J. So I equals -12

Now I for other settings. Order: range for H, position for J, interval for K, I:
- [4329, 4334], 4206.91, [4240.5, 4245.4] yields -14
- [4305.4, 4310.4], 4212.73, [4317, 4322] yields 16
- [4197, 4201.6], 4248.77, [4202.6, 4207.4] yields -7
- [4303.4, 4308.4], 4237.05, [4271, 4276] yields 4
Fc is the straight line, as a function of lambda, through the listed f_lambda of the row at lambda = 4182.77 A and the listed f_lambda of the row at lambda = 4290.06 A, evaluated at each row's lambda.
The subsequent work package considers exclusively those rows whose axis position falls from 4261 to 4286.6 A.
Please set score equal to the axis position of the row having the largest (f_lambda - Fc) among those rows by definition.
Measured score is 4263.47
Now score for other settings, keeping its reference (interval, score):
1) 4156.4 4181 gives 4161.63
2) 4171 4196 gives 4185.66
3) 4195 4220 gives 4207.88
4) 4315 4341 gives 4317.81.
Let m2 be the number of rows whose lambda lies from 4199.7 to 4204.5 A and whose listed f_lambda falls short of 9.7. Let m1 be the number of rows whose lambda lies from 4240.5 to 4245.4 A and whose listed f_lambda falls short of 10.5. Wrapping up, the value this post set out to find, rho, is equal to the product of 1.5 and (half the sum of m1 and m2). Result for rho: 2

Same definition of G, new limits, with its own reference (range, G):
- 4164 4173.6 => 1.8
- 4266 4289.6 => 1.5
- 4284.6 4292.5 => 2.1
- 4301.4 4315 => 3.9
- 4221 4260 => 0.3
